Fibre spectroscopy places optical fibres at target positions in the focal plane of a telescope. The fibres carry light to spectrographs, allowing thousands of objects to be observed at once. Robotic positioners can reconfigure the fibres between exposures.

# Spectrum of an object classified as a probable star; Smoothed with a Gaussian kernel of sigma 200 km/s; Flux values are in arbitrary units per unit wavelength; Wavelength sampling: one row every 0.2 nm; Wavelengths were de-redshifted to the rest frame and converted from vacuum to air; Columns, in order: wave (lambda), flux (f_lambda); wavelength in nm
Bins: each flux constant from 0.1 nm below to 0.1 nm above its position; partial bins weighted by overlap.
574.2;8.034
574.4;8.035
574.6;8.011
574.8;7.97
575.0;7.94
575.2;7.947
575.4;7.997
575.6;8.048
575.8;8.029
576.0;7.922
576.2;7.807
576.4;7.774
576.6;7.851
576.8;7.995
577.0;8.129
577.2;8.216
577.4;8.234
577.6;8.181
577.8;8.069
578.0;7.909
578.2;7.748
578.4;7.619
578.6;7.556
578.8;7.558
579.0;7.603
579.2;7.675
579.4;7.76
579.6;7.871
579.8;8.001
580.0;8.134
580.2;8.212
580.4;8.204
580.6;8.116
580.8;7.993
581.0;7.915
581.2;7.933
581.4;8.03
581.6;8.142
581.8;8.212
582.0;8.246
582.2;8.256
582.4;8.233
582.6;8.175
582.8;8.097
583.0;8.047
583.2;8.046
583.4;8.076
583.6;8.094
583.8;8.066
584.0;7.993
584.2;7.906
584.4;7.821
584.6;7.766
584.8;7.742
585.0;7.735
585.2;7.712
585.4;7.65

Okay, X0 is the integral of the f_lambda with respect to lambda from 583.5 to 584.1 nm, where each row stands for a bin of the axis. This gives 4.83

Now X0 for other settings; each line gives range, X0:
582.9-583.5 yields 4.83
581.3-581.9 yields 4.88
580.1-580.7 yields 4.91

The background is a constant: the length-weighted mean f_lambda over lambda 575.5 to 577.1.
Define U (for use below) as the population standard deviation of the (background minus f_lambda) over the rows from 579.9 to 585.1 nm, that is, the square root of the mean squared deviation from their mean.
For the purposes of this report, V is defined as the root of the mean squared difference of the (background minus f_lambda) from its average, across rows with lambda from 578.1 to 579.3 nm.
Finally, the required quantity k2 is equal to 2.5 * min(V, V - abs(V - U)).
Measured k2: -0.05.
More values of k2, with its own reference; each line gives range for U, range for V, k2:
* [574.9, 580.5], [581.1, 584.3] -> 0.00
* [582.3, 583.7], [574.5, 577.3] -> 0.16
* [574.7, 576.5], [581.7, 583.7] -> 0.18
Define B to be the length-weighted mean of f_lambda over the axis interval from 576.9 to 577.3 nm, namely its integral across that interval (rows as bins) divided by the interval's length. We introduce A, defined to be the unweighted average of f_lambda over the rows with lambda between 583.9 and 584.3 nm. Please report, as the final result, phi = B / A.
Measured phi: 1.03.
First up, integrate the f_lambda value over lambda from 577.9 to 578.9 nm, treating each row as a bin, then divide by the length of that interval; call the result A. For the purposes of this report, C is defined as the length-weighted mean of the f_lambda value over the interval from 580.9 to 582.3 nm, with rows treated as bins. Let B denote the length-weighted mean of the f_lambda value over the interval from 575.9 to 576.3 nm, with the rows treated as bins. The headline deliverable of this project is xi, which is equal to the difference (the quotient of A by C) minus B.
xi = -6.92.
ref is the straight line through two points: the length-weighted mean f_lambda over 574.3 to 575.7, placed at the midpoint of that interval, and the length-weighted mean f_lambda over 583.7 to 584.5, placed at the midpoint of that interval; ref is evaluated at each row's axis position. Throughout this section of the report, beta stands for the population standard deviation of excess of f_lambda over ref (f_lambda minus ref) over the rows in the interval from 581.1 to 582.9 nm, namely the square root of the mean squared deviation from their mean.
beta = 0.10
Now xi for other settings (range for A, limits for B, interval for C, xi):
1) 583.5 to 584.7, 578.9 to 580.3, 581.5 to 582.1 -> -6.93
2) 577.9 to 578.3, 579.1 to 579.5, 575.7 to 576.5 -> -6.72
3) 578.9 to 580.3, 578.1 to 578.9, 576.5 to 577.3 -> -6.64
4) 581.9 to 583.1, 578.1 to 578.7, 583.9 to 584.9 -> -6.60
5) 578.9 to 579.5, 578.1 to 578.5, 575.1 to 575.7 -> -6.72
